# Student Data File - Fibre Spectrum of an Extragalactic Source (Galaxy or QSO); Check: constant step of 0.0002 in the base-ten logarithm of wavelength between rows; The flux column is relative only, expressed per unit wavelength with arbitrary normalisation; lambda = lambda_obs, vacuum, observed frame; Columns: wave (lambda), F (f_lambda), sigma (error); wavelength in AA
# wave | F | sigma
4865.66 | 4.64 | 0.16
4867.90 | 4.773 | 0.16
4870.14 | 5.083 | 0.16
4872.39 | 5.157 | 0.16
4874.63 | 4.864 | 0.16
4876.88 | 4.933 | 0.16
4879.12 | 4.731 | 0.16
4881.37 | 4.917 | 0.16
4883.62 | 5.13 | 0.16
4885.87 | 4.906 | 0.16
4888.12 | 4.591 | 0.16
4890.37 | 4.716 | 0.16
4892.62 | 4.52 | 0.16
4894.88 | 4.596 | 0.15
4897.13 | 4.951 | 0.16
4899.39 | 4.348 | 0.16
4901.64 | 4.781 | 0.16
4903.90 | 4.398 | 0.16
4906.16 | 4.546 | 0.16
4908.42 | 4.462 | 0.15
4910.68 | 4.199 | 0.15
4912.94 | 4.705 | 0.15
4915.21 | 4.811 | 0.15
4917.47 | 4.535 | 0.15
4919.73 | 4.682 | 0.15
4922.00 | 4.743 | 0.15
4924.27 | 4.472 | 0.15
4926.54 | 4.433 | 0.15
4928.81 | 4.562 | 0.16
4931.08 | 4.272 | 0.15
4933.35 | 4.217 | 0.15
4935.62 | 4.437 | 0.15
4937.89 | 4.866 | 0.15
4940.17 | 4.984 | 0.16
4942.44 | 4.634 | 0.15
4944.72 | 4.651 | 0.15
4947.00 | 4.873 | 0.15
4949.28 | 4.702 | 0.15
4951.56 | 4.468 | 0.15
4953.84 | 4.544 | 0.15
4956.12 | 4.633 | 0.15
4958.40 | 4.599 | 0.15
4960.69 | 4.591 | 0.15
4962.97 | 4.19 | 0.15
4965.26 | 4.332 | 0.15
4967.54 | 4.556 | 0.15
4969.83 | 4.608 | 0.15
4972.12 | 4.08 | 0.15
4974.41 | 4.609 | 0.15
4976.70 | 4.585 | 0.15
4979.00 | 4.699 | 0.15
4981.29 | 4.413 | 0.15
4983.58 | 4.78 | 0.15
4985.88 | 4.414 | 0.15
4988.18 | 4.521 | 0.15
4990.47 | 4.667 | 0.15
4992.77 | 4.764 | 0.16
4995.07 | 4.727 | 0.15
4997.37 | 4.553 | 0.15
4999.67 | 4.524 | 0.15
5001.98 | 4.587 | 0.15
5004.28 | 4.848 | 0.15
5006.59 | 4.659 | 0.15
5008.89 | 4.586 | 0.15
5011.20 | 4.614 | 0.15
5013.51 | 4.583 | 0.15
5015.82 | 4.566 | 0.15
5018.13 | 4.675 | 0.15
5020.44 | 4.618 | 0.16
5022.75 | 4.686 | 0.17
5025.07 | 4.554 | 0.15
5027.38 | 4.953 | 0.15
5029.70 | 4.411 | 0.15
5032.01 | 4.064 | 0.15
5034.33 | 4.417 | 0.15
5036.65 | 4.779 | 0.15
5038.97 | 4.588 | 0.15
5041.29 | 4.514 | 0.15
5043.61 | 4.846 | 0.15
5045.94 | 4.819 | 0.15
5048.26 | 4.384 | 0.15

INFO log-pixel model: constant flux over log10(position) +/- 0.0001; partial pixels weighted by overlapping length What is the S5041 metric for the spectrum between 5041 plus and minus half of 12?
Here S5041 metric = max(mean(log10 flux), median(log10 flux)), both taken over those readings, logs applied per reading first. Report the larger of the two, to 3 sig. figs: 0.679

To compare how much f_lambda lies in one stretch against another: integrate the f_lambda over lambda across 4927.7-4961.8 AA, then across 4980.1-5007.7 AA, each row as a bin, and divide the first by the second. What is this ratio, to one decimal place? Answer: 1.2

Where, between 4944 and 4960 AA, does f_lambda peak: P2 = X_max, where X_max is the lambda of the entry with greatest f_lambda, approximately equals 4947.00 AA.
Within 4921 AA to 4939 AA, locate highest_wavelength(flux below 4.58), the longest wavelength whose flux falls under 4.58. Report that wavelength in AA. 4935.62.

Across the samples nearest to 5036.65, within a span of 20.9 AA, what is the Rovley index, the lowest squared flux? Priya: 16.5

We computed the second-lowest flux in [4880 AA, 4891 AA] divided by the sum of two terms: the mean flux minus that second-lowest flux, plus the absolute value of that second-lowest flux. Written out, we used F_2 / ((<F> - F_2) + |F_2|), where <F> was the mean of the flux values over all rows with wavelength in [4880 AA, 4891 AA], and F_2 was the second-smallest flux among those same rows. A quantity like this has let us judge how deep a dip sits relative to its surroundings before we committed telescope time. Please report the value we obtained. 0.972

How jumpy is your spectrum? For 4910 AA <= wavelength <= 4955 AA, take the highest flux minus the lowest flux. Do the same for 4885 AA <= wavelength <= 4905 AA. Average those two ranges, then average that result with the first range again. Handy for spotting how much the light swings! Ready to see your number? 0.74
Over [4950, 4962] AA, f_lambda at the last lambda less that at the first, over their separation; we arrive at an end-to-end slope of 0.01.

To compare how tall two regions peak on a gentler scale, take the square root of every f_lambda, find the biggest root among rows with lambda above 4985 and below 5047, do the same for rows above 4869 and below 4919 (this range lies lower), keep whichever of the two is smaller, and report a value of 2.23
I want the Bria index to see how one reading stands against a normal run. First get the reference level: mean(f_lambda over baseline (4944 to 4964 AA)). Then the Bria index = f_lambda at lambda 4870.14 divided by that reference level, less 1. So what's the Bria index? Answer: 0.11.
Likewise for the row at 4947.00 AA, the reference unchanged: 0.06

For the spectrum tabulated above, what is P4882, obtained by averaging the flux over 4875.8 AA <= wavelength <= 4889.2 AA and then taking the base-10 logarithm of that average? 0.687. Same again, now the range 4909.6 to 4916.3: 0.660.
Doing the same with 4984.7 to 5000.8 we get 0.662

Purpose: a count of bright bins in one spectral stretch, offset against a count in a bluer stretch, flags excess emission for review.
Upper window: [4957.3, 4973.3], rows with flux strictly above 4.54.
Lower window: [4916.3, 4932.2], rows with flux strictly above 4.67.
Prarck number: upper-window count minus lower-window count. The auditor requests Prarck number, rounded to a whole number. 2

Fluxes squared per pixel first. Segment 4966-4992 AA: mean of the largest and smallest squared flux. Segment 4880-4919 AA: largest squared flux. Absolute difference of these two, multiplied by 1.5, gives 10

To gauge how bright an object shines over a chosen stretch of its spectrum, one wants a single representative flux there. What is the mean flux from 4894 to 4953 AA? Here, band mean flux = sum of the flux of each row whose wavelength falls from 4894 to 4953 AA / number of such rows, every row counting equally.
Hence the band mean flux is 4.59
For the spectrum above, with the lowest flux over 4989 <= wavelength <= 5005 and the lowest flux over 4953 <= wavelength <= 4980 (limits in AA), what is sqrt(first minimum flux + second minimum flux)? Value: 2.93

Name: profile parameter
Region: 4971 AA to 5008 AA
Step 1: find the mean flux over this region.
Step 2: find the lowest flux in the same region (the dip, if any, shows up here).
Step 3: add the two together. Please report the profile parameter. 8.7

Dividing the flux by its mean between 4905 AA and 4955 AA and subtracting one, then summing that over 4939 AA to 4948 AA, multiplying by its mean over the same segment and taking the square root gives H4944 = 0.089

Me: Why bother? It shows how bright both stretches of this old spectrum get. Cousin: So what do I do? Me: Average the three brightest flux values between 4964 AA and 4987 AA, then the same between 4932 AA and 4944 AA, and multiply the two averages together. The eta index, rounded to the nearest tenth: 22.7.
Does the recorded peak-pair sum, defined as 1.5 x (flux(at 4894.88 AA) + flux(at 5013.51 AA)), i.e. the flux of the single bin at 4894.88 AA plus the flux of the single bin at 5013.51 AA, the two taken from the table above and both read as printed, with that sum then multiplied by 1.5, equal 13.8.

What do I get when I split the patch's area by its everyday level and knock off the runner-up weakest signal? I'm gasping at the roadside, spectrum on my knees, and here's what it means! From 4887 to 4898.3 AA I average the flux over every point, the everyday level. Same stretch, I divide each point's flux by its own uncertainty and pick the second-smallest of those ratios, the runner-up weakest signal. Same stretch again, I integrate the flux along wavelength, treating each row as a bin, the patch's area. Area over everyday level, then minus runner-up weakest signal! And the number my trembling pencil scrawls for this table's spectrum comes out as -17.4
